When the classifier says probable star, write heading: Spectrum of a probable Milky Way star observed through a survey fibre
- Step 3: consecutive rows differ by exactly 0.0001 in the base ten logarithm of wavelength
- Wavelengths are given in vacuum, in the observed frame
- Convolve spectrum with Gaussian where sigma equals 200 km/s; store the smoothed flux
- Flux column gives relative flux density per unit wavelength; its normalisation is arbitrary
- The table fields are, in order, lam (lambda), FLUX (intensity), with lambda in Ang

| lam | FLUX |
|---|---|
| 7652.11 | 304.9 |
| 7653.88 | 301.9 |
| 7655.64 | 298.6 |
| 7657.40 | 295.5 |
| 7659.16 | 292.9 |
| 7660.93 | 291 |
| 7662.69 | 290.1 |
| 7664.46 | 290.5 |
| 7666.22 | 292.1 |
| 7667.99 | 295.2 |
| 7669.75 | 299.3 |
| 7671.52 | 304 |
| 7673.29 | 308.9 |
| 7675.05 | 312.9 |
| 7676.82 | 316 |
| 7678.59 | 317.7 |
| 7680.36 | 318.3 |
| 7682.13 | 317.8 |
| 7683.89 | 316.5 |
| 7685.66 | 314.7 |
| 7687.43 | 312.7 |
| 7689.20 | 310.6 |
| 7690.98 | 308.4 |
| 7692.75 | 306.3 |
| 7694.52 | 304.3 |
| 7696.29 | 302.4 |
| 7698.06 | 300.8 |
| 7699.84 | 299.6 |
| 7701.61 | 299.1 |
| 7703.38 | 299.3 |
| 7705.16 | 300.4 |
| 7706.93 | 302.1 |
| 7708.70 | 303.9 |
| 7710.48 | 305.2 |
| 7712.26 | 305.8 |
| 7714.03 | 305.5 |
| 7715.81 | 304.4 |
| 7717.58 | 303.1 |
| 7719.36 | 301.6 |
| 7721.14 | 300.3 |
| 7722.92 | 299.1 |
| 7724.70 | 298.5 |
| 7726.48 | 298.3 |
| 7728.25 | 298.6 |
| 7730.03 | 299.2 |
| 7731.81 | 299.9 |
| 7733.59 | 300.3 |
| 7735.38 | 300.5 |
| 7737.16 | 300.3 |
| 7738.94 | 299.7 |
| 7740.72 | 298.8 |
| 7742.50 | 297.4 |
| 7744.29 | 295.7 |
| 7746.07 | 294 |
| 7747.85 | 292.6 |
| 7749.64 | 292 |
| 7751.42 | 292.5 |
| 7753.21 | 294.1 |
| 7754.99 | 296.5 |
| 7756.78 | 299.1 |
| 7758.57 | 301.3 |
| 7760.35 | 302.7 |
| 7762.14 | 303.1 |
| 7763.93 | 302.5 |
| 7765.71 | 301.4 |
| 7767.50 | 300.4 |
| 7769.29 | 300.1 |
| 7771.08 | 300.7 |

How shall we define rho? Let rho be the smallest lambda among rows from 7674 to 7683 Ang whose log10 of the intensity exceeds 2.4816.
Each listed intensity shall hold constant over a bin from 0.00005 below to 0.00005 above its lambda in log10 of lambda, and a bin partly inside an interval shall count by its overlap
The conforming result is 7675.05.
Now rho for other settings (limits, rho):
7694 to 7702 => 7694.52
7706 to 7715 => 7708.70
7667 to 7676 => 7671.52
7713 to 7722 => 7714.03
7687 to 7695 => 7687.43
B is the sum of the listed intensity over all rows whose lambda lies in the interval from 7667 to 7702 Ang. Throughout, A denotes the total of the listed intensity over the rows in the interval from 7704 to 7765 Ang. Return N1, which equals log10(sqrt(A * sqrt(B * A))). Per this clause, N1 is 3.95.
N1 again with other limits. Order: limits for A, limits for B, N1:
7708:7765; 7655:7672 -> 3.85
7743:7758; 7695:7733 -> 3.48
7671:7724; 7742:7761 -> 3.85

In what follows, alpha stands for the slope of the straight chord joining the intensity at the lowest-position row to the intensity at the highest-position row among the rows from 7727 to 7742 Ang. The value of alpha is 0.0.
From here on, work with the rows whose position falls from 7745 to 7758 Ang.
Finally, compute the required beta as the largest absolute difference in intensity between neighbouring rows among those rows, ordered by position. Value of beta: 2.6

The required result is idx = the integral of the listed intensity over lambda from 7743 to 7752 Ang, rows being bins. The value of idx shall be 2642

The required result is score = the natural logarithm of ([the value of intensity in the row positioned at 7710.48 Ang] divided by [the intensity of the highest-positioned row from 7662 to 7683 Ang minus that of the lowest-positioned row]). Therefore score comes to 2.40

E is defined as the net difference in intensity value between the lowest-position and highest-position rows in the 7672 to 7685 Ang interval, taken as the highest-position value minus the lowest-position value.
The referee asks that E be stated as 8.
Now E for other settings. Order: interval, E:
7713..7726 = -7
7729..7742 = 0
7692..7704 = -7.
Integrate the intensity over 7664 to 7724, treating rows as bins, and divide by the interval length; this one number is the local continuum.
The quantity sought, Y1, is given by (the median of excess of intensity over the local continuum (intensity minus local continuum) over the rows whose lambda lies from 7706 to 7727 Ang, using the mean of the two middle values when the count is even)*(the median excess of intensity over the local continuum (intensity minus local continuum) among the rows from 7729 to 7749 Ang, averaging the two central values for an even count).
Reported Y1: 17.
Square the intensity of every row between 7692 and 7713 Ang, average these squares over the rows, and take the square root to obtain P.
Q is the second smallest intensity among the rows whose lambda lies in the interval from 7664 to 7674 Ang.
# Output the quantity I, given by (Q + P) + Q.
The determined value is 887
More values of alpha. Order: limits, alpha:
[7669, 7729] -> 0.0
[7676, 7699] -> -0.7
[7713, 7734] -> -0.3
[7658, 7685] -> 1.0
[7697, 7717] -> 0.2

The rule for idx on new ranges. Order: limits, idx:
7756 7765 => 2718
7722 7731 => 2690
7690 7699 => 2737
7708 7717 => 2744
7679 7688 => 2848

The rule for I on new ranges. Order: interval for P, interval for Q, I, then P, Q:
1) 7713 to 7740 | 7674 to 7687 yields 930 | 301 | 314.7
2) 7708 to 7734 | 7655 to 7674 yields 883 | 302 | 290.5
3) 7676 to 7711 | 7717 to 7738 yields 905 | 308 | 298.5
